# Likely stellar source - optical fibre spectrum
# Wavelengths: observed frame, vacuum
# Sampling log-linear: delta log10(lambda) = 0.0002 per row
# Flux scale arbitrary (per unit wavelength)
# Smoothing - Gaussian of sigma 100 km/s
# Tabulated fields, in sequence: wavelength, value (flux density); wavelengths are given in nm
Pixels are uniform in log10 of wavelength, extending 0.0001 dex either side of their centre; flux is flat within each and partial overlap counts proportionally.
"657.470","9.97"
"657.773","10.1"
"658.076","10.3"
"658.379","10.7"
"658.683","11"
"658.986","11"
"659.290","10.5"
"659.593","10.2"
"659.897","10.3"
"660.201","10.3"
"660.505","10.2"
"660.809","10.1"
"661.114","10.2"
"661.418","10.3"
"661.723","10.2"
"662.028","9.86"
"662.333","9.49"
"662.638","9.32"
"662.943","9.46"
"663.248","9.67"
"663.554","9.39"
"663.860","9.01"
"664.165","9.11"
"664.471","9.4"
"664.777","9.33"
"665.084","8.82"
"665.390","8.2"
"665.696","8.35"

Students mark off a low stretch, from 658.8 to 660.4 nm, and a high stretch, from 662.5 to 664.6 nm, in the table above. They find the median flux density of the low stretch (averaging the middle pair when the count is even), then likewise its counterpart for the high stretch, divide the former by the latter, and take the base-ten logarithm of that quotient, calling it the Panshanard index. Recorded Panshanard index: 0.040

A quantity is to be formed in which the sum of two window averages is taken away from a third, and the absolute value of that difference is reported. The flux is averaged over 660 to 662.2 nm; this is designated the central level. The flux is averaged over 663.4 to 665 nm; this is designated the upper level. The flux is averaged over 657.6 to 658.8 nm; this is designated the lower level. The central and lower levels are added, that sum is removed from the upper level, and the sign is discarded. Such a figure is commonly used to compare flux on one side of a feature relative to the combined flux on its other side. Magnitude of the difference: 11.4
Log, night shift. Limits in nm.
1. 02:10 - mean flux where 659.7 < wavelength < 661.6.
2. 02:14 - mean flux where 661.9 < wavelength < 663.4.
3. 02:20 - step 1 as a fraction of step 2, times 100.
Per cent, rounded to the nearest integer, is 107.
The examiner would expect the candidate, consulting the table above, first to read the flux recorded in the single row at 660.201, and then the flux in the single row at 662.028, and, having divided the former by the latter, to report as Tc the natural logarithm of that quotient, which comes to 0.044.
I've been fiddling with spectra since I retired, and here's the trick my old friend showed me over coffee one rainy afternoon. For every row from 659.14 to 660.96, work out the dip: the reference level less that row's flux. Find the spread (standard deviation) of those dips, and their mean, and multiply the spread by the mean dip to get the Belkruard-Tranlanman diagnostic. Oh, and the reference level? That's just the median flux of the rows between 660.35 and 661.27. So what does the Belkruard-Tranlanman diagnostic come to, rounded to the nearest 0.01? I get -0.01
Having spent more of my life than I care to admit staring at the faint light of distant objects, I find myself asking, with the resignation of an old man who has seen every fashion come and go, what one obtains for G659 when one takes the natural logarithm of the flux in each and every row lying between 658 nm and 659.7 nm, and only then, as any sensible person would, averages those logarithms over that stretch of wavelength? 2.36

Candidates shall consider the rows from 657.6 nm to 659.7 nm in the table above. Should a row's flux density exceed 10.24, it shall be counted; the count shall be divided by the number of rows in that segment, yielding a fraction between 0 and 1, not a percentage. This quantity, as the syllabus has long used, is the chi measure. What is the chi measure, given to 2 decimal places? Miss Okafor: 0.71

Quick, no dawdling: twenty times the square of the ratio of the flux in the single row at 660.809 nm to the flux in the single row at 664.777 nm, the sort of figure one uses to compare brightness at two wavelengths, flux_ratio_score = 23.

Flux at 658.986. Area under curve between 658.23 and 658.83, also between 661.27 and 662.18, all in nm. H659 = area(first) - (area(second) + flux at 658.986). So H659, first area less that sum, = -14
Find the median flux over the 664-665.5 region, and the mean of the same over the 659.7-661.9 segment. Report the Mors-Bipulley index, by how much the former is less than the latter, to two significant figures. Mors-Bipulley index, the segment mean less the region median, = 1.1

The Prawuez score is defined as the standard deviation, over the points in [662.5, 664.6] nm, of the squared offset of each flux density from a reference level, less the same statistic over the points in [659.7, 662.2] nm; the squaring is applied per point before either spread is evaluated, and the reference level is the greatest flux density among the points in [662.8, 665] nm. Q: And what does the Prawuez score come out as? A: 0.0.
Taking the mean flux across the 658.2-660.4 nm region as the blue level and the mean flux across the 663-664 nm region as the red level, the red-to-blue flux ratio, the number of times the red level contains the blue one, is 0.89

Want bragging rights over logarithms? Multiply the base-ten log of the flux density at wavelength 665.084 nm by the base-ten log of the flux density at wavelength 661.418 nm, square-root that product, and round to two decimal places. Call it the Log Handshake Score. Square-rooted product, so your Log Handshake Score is 0.98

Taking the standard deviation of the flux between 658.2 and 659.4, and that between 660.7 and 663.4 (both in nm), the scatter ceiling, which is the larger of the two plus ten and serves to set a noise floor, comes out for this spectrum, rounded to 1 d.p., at 10.4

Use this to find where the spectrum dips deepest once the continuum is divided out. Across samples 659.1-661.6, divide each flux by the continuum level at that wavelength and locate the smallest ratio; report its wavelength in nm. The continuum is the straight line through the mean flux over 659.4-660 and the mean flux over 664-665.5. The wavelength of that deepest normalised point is 659.593 nm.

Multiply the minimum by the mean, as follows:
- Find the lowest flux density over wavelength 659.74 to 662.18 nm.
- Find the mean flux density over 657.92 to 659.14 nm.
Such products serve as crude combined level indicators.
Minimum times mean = 106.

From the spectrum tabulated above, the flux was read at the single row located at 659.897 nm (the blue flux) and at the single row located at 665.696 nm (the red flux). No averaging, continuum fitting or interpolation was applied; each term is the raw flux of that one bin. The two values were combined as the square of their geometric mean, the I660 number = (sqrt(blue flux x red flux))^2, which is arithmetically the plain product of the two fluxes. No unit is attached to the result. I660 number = 86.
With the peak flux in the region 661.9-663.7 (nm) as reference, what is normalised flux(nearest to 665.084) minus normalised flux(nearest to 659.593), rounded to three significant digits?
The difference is -0.140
